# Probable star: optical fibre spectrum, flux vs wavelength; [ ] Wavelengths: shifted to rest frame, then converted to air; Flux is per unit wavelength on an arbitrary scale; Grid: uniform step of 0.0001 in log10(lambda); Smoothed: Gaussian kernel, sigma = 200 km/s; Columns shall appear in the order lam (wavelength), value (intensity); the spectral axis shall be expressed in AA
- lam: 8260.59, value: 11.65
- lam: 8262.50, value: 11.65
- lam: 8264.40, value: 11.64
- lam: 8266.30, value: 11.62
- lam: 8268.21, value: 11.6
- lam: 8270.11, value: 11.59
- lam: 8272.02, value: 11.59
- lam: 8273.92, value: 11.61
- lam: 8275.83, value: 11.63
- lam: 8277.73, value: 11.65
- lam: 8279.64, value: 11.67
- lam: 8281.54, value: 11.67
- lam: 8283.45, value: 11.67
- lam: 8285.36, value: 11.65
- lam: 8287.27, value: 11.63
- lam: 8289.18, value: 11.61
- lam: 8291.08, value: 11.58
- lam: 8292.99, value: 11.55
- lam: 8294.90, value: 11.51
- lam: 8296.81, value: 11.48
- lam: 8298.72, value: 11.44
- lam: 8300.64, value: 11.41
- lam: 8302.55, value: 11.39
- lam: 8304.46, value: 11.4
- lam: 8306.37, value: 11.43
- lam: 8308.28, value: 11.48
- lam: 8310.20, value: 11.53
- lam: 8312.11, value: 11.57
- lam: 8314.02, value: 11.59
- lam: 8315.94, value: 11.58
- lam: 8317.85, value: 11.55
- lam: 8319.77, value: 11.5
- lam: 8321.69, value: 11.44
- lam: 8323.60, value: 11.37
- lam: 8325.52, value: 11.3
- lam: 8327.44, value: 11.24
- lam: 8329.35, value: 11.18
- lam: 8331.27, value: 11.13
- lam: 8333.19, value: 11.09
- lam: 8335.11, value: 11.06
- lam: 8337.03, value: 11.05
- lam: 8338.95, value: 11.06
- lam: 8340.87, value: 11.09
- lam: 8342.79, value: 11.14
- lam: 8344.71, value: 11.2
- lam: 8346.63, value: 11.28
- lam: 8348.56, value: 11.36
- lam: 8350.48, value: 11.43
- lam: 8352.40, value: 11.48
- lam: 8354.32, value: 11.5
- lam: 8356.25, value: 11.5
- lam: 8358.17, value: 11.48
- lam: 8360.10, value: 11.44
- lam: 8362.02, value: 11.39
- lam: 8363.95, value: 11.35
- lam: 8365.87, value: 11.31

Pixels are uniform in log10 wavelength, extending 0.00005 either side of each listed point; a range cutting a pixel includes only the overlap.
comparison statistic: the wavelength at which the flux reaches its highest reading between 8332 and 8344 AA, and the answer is 8342.79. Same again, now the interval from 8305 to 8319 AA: 8314.02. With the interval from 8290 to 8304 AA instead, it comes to 8291.08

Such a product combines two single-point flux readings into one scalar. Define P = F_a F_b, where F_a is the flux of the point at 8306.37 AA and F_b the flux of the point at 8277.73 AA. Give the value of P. 133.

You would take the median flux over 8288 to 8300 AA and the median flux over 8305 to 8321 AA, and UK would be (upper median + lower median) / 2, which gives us 11.5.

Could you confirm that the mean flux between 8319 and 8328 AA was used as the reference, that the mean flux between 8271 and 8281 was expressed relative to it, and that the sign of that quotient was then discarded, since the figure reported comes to 1.02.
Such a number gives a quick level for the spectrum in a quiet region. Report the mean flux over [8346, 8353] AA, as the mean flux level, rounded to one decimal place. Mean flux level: 11.4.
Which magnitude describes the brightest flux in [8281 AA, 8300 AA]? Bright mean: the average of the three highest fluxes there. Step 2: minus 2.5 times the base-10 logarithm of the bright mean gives -2.67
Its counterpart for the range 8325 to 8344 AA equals -2.63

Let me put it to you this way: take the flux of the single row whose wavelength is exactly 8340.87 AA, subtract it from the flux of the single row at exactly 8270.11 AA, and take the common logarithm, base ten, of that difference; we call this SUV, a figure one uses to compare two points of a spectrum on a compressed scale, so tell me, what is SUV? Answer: -0.30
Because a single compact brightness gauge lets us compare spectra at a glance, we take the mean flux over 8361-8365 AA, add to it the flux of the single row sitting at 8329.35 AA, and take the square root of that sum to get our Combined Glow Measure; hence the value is 4.75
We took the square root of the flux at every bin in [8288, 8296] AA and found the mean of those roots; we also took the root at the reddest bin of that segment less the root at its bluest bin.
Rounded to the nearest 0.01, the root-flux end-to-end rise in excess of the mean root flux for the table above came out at -3.42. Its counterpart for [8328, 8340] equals -3.35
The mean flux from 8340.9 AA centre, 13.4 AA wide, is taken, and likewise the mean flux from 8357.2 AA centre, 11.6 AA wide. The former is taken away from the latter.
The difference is 0.34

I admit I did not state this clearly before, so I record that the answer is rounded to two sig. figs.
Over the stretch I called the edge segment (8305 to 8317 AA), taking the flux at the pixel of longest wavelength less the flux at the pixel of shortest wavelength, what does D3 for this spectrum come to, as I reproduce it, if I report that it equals 0.15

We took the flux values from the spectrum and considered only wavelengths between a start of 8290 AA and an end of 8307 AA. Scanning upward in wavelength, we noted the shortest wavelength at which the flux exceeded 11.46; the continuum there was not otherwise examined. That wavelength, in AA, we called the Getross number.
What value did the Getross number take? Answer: 8291.08 AA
